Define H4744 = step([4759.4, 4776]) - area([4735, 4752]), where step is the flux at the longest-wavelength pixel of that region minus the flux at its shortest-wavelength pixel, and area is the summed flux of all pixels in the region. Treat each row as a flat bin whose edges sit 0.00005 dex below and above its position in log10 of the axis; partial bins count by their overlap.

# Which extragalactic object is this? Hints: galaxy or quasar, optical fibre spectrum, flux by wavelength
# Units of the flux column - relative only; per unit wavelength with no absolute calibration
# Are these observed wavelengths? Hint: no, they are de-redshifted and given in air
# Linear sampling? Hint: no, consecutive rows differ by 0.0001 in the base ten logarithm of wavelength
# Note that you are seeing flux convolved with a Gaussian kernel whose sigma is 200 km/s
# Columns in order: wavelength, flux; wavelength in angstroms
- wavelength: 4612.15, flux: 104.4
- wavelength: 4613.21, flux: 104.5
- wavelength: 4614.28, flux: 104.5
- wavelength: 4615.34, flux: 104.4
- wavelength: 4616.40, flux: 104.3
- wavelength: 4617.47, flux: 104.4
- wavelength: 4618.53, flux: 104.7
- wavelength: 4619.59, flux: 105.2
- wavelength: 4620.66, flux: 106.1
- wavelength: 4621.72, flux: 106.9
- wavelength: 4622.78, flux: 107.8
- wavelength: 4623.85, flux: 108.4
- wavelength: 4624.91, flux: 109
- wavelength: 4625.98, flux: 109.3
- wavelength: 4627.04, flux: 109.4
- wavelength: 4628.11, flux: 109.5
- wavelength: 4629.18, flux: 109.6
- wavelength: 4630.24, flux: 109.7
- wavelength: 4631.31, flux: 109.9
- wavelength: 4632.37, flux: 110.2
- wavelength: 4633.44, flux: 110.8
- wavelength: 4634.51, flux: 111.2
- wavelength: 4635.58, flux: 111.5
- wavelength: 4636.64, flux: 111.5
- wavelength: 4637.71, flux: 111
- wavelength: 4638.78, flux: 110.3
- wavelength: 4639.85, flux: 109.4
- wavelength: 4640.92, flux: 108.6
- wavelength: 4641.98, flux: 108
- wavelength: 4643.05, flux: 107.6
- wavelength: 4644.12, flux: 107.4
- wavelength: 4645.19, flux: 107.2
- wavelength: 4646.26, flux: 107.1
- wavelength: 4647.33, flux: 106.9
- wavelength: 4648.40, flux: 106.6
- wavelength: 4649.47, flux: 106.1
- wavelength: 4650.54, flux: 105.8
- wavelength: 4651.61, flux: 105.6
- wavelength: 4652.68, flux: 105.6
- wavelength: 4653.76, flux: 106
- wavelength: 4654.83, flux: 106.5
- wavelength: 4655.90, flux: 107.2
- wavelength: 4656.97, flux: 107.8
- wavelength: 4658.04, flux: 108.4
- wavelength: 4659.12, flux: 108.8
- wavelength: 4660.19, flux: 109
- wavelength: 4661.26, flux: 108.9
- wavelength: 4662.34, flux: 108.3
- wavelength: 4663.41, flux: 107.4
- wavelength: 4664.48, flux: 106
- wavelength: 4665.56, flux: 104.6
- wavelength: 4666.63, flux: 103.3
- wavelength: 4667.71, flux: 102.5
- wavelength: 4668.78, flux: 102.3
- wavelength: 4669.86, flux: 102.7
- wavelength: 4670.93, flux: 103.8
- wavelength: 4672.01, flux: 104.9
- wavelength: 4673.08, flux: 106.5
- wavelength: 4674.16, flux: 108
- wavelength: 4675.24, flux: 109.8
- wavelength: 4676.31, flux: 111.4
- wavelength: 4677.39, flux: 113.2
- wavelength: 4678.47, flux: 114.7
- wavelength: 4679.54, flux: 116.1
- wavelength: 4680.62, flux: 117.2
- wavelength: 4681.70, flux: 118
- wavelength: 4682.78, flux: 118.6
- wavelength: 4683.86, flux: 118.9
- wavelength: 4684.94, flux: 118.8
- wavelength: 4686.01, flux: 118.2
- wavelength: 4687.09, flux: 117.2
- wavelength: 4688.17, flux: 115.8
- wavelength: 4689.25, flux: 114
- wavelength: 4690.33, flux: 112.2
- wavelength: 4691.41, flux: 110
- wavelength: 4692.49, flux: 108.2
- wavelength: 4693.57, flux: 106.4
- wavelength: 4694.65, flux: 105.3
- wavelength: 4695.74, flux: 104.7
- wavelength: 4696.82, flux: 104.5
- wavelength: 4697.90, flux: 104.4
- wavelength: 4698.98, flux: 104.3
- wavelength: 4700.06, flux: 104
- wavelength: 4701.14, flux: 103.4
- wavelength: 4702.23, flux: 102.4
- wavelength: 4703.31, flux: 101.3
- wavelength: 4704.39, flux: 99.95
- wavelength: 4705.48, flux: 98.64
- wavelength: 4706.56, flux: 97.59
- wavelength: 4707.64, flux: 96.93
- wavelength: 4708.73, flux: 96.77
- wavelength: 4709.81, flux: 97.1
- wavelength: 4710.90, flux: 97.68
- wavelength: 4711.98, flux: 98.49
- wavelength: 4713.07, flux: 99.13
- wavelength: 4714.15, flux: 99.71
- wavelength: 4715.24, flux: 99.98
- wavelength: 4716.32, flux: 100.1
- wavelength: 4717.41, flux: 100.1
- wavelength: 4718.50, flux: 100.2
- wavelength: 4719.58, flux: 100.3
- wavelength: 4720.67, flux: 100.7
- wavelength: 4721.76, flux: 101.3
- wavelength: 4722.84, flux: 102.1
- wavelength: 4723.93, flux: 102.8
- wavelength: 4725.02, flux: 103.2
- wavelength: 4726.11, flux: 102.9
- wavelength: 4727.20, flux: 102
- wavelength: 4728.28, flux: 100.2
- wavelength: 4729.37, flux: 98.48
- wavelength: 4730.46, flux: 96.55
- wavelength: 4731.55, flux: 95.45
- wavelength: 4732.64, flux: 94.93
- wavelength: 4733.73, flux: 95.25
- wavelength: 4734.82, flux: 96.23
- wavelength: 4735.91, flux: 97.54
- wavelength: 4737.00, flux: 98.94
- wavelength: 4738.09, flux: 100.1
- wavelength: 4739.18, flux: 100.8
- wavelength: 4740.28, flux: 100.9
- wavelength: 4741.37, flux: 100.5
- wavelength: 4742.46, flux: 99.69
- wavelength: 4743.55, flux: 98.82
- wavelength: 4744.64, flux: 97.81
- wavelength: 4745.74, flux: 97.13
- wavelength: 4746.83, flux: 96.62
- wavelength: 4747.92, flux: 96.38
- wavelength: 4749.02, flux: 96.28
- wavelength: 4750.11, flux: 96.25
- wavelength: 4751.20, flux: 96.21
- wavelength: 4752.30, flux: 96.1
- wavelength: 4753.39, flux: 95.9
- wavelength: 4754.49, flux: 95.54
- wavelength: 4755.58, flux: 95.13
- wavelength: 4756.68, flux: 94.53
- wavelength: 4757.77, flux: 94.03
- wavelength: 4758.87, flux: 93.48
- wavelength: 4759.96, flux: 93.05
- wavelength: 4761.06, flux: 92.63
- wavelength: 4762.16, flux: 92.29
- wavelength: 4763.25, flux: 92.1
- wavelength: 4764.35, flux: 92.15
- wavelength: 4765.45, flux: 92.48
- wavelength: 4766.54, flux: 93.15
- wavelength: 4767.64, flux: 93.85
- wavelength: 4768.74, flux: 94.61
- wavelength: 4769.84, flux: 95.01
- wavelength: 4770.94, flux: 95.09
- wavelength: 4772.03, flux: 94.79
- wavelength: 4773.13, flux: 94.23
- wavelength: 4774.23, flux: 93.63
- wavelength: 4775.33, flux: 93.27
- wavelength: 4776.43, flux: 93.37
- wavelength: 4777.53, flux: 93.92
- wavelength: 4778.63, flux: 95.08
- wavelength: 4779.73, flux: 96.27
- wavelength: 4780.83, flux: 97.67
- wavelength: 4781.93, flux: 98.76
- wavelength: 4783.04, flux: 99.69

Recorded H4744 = -1474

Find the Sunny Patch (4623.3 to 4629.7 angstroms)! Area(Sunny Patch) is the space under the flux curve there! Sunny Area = 698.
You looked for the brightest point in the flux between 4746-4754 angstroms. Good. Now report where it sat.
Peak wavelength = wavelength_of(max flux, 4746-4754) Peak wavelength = 4746.83 angstroms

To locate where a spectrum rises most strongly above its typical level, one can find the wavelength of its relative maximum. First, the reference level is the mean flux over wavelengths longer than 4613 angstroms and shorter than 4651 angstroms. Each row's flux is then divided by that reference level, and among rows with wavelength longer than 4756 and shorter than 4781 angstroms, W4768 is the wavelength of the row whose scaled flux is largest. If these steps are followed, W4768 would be 4780.83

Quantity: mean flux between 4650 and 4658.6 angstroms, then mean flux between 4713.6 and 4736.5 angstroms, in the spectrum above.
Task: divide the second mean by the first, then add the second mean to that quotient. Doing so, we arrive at 100.5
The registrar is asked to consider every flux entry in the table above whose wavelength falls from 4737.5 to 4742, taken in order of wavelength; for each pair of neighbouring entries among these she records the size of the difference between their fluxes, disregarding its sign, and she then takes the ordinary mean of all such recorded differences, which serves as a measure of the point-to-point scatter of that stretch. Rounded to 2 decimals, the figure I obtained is 0.40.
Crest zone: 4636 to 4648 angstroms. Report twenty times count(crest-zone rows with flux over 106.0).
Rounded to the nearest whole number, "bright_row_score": 220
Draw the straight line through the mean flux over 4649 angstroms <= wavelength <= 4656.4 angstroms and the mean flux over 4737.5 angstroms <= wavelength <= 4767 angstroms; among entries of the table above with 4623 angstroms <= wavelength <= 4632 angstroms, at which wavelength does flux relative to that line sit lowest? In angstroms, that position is 4623.85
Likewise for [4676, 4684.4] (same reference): 4676.31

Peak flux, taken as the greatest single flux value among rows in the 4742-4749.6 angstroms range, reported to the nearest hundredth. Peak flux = 99.69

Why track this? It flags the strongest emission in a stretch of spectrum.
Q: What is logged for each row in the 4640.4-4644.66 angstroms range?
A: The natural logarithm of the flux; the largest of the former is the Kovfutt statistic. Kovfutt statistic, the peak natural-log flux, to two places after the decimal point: 4.69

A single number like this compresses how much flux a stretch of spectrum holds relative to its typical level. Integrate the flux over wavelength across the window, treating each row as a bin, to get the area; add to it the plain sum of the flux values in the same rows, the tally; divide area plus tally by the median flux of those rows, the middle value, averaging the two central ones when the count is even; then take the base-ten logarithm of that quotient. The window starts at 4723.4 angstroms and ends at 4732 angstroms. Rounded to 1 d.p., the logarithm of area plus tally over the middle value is 1.2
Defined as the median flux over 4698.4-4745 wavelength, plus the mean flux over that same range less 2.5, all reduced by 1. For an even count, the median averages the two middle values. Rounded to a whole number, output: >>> 196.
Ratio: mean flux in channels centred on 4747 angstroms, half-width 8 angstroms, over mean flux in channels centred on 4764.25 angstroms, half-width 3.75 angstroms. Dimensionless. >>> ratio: 1.05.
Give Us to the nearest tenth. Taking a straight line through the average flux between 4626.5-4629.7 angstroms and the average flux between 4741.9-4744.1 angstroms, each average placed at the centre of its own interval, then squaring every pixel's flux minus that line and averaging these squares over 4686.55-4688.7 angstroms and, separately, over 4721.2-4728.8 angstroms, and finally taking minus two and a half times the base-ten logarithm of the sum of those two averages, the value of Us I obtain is -5.5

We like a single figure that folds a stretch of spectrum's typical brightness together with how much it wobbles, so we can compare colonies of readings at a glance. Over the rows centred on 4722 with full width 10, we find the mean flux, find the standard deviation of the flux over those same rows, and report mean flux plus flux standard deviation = 103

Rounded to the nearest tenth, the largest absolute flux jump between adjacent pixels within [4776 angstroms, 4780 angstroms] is 1.2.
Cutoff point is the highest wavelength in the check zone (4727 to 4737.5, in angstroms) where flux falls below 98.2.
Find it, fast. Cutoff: 4735.91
